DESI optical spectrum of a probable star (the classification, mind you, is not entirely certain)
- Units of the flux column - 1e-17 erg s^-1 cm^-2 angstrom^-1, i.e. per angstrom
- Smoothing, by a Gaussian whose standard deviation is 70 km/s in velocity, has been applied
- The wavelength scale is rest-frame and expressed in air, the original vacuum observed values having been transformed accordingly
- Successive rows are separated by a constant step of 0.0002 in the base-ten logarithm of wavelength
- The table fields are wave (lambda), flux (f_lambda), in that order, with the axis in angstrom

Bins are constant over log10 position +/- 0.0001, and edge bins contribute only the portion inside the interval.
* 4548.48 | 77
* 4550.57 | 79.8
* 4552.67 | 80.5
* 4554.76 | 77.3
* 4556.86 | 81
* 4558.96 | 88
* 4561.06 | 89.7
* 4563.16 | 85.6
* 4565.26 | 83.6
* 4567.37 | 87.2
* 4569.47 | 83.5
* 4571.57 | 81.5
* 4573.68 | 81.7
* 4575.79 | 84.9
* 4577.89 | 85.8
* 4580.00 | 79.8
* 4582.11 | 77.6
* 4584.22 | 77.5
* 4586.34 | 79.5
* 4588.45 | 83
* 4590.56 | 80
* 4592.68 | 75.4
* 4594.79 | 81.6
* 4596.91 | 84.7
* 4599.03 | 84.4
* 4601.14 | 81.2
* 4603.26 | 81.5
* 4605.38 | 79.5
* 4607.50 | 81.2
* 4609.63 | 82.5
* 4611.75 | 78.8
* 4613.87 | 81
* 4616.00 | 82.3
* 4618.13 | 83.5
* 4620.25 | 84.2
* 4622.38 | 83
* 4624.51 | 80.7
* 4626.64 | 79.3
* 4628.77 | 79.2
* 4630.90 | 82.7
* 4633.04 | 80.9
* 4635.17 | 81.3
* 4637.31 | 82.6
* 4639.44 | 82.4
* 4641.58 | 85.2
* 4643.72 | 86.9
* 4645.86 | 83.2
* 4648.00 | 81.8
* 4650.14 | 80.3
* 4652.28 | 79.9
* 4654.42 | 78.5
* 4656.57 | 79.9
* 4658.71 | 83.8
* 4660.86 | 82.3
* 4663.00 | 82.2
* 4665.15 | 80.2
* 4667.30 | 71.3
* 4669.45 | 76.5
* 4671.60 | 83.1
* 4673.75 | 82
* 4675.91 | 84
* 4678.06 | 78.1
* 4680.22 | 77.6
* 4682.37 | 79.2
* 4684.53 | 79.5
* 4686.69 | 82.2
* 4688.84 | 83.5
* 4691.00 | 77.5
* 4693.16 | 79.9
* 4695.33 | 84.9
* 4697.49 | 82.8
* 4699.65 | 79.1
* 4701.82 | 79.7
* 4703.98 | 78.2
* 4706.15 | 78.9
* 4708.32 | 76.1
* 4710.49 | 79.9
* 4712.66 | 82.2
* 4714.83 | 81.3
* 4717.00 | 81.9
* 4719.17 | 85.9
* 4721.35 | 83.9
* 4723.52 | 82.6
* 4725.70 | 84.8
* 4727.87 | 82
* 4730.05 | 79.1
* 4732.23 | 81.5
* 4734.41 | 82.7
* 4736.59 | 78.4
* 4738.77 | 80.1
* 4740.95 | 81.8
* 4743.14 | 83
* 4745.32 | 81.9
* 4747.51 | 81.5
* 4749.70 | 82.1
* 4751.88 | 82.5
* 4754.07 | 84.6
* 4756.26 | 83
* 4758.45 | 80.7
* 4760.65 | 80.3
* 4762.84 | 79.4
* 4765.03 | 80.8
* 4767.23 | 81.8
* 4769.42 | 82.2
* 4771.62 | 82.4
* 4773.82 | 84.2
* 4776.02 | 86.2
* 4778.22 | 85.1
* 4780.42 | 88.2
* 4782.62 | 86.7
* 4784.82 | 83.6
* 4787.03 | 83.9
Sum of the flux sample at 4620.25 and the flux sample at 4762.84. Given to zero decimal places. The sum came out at 164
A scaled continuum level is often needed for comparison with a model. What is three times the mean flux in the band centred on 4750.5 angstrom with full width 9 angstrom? 248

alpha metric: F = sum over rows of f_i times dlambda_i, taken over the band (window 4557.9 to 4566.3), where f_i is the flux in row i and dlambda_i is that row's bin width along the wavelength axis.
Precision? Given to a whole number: 729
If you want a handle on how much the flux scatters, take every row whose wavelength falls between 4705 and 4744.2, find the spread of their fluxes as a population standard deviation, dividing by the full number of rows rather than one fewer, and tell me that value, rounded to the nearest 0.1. 2.3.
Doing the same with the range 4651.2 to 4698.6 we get 3.1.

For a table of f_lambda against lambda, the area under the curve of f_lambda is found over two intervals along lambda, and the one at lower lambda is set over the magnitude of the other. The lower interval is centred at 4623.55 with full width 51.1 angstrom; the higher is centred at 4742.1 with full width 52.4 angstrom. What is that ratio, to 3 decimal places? 0.977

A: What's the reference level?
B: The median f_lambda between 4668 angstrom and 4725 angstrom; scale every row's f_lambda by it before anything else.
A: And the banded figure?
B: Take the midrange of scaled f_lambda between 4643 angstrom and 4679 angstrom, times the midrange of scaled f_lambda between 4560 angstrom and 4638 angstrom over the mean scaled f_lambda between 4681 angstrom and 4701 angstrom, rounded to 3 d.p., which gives 1.001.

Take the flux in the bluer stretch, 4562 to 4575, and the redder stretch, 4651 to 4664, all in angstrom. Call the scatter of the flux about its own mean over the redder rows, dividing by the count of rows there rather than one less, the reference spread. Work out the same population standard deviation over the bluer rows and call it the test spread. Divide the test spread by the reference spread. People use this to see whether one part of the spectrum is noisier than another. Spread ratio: 1.1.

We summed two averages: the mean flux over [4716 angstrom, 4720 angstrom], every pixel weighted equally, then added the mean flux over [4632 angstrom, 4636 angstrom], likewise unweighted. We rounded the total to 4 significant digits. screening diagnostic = 165.0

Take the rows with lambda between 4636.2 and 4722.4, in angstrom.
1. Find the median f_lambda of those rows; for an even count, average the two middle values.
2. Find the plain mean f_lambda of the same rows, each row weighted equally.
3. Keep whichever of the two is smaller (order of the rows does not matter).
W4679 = 81.0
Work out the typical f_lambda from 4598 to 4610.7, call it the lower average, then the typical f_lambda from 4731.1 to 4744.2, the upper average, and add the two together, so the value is 163.0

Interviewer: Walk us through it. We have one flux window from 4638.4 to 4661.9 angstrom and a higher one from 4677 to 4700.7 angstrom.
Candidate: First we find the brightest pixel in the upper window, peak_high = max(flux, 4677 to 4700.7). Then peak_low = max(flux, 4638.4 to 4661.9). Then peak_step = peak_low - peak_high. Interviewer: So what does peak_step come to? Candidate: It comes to 2.0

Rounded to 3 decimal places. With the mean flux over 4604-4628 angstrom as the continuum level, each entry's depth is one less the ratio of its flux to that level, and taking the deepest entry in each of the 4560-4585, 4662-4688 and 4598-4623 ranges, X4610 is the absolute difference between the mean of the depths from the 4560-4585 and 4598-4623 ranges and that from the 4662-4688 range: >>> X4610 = 0.084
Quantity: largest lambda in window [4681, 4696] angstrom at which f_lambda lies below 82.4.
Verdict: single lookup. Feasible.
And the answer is 4693.16 angstrom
